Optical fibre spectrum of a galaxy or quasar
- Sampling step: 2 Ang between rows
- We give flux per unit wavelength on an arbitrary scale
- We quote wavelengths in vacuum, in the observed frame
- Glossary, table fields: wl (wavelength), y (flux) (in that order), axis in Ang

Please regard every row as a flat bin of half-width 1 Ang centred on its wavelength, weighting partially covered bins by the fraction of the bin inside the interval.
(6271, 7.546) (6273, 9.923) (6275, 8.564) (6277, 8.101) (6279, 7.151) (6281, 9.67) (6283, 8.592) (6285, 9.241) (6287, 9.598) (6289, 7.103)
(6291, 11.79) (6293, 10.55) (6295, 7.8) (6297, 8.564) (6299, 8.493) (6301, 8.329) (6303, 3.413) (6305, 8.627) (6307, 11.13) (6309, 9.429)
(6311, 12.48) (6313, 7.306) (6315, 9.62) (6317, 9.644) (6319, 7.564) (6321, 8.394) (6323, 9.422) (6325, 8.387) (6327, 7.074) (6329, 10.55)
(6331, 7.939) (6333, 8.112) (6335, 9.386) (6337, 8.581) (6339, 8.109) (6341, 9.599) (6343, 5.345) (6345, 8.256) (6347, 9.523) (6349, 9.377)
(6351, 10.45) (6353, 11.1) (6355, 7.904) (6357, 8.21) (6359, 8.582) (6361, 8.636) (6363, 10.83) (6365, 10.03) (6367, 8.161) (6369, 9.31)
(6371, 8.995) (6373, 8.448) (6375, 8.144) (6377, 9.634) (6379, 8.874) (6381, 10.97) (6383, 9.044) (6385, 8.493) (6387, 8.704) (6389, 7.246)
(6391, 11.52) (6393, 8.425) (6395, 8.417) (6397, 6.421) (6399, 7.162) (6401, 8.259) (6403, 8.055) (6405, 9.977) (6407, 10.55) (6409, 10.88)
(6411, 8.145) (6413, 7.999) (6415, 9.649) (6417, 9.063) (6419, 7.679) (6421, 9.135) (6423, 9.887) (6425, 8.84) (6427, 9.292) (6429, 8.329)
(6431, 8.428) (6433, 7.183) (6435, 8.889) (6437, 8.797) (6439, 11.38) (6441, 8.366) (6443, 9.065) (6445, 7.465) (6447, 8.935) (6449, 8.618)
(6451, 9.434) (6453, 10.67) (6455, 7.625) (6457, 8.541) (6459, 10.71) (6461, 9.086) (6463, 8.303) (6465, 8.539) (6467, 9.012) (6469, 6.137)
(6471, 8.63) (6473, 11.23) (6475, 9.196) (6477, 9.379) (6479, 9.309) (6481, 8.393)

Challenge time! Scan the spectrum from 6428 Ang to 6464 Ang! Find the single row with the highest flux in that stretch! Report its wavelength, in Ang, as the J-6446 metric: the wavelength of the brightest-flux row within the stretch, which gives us 6439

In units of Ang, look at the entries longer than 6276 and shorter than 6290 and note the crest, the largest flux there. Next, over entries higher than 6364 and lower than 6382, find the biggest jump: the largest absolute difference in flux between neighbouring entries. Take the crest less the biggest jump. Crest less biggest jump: 7.57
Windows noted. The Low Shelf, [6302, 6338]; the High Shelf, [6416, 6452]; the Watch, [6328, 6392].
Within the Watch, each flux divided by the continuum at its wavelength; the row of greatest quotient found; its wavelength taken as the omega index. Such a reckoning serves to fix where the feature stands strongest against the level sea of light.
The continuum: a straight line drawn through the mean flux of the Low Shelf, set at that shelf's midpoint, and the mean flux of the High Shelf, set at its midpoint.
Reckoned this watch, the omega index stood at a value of 6391 Ang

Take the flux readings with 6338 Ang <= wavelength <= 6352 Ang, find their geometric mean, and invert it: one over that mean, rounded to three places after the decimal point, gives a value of 0.118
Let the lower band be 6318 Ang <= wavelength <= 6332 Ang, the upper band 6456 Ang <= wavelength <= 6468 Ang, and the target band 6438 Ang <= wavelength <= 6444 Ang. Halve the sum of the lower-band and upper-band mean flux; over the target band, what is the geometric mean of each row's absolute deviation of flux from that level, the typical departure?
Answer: 0.68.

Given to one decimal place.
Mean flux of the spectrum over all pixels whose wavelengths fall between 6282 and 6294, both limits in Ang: 9.5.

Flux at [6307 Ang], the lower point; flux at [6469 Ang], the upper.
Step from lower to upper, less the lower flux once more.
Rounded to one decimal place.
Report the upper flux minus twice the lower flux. -16.1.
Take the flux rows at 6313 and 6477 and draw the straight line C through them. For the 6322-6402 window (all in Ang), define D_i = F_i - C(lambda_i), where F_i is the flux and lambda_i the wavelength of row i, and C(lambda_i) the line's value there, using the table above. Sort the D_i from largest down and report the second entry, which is 3.2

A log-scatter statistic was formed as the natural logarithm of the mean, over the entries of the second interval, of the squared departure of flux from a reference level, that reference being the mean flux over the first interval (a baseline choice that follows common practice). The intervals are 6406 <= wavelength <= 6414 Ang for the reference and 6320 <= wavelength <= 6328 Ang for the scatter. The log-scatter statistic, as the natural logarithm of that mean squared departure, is 0.61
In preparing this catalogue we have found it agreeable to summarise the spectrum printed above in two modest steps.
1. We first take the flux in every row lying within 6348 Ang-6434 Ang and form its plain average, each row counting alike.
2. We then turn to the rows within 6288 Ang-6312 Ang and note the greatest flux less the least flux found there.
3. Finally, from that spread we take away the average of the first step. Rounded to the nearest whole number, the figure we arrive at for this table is 0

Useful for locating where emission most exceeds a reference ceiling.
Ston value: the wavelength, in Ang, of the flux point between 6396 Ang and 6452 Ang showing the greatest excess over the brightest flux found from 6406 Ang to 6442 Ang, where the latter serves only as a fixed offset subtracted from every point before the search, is 6439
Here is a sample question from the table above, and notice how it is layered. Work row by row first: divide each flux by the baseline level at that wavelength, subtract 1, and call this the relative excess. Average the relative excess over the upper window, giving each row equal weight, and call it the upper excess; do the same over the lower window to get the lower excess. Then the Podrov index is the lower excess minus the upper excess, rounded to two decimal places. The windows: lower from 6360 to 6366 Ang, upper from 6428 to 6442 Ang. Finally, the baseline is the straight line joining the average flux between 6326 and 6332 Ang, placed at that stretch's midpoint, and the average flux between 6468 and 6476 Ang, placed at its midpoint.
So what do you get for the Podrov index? 0.14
